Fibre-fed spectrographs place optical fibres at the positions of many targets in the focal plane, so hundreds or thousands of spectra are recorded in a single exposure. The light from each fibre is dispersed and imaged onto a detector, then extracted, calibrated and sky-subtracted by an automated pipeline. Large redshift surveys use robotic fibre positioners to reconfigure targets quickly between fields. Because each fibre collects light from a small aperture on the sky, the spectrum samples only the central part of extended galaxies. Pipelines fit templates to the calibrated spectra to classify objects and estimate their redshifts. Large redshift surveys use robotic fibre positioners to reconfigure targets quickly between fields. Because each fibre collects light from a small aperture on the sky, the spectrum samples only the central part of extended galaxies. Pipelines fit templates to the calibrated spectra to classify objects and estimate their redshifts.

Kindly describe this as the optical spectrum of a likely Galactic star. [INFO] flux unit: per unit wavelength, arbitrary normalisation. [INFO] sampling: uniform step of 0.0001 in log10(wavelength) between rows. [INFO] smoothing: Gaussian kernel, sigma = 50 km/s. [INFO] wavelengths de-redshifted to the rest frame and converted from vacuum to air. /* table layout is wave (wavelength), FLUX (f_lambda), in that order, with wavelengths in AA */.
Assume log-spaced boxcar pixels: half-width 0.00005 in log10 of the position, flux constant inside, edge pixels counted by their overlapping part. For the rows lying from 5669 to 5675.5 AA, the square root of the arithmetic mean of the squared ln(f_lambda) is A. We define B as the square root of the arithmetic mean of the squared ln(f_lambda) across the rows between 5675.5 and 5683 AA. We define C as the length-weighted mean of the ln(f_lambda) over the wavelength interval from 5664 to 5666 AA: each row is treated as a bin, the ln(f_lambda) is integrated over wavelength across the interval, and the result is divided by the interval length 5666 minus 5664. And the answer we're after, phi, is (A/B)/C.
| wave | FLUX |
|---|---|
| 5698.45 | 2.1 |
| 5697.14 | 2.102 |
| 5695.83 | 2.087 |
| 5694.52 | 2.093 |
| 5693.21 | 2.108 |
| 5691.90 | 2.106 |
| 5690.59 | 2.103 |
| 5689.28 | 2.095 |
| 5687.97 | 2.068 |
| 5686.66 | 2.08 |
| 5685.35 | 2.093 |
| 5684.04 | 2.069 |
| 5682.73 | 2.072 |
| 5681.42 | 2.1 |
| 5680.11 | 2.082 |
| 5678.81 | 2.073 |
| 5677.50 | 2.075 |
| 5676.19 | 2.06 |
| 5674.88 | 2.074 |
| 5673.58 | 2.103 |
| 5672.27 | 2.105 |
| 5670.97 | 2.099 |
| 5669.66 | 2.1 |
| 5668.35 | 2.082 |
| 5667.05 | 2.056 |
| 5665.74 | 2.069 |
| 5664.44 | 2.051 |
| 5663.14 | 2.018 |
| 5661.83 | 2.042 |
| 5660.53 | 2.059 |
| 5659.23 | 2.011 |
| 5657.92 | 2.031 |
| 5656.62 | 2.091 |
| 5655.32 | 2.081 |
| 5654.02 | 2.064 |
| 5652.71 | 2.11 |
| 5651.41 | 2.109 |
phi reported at 1.40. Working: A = 0.740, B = 0.731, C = 0.724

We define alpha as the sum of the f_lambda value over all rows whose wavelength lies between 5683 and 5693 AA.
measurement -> 14.6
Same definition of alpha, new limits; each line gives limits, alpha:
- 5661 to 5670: 14.4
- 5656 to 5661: 8.2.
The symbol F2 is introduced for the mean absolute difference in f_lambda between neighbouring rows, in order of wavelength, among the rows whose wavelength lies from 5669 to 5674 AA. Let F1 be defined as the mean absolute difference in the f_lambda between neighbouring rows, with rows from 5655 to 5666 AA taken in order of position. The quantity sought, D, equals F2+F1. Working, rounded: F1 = 0.029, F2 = 0.0030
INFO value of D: 0.032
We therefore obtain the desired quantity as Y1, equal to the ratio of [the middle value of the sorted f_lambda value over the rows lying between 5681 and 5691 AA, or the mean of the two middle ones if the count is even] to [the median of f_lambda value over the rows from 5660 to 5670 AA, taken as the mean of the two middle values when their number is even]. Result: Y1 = 1.01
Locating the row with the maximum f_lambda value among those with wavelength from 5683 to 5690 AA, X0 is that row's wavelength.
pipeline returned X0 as 5689.28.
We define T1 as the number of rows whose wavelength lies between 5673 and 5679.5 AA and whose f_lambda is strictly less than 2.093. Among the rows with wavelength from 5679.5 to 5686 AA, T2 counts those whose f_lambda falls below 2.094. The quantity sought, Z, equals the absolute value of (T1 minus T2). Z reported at 0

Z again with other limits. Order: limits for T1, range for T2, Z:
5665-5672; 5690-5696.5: 1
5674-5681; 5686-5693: 3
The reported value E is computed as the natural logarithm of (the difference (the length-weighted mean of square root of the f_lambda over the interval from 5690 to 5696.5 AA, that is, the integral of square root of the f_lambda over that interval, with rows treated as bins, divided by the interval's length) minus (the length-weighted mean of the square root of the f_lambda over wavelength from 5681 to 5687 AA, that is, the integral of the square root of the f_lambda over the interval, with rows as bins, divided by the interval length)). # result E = -4.80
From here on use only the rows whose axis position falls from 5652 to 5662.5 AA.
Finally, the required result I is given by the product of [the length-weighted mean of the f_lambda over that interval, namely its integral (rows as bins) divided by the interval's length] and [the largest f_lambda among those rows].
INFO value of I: 4.35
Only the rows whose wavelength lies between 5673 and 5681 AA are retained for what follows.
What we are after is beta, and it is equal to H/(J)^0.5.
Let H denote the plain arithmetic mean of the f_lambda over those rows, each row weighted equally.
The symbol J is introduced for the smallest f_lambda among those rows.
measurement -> 1.448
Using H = 2.08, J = 2.06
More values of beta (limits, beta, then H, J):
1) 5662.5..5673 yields 1.459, 2.07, 2.018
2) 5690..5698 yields 1.454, 2.10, 2.087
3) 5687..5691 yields 1.452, 2.09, 2.068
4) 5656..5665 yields 1.441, 2.04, 2.011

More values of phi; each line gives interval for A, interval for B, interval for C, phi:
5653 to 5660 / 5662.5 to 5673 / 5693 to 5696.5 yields 1.34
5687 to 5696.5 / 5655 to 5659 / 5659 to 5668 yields 1.42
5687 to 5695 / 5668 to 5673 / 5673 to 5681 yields 1.37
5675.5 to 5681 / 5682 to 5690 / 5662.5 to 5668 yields 1.38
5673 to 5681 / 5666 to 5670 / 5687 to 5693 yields 1.35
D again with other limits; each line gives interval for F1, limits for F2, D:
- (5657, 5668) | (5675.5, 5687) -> 0.039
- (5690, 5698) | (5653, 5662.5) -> 0.037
